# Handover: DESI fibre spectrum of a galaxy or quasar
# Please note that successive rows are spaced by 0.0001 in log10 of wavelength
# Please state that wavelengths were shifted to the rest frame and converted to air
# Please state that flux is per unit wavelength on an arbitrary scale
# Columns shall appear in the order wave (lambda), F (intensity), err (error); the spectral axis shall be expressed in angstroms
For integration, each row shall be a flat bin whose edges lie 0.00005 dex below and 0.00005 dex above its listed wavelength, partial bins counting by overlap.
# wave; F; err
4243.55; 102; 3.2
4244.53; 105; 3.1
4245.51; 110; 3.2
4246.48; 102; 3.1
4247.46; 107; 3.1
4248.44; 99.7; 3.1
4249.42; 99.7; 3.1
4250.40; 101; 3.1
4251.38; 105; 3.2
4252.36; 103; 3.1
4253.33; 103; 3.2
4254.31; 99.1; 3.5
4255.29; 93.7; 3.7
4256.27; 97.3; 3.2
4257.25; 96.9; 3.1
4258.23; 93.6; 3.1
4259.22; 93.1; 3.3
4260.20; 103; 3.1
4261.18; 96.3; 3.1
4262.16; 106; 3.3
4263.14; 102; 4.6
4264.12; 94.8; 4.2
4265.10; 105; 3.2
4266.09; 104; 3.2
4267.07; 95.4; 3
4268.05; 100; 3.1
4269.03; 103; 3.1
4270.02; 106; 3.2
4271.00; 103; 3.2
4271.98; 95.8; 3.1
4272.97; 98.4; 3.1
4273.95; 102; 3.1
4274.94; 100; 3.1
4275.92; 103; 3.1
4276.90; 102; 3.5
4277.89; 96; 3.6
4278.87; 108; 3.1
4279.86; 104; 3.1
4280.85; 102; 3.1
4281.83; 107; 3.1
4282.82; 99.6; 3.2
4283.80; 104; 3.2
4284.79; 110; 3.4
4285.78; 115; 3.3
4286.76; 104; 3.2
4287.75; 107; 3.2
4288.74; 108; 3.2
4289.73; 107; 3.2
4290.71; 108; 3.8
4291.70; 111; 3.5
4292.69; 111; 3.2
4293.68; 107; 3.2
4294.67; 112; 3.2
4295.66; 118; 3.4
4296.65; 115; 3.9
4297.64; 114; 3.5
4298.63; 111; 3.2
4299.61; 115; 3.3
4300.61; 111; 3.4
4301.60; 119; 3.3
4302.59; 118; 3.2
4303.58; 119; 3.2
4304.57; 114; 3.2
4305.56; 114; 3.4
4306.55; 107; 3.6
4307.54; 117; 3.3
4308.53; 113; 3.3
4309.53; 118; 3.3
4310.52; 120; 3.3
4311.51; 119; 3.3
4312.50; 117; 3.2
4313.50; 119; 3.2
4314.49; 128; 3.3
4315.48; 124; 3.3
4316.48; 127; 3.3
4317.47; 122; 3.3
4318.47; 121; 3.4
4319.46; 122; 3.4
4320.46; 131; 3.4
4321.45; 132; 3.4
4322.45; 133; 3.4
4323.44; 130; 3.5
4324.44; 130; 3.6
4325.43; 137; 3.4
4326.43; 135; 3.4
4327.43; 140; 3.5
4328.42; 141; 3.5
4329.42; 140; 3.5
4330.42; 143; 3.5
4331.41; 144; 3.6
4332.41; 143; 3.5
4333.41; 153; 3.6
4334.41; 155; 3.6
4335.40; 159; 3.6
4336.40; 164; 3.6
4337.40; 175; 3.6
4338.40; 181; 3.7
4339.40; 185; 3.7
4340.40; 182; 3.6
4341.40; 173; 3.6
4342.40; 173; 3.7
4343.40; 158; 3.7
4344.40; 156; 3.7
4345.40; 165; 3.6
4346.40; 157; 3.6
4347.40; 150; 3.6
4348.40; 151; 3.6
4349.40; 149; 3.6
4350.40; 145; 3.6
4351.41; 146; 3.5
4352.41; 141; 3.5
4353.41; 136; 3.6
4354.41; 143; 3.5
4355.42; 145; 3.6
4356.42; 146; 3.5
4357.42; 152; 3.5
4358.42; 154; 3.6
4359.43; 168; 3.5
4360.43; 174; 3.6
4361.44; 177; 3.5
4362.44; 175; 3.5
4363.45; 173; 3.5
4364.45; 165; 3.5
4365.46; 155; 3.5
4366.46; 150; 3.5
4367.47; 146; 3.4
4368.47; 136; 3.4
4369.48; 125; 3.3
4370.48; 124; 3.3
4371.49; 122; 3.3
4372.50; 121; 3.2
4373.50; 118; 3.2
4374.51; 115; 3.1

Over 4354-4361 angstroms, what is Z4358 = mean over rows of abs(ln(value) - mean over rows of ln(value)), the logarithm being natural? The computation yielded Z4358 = 0.059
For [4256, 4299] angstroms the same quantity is 0.047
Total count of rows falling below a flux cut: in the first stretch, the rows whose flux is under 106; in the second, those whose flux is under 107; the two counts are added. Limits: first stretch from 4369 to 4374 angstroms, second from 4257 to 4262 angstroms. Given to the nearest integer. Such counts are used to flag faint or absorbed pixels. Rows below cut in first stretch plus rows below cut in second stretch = 5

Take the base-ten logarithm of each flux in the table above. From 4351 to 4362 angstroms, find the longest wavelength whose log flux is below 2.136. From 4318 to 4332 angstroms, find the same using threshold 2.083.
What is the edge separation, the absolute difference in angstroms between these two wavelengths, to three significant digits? 34.9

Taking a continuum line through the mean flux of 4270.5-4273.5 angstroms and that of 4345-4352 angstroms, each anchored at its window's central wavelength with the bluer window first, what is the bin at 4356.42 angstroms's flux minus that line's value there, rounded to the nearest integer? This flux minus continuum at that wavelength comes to -11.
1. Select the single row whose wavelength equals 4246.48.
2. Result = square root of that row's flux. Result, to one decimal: 10.1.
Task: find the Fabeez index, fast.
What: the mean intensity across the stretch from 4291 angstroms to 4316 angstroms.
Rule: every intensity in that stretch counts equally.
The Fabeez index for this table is 116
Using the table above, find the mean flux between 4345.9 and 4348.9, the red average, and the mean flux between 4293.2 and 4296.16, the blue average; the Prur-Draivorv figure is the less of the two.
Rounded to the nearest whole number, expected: 112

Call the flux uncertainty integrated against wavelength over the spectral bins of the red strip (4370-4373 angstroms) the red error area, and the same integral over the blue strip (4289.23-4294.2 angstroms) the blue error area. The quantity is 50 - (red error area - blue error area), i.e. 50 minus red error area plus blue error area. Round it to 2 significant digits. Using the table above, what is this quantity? 57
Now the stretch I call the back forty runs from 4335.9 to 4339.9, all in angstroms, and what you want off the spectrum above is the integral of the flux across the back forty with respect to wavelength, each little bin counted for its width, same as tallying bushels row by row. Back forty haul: 704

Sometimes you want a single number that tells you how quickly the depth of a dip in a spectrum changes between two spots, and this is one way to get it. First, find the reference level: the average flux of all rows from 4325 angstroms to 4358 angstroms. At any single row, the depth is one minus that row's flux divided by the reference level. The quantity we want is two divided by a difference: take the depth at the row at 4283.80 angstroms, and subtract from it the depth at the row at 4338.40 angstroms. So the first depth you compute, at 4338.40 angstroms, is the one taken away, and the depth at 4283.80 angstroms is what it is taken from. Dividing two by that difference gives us 4.0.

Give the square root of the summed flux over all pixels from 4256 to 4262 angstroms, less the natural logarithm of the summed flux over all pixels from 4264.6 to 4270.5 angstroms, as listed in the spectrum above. 17.7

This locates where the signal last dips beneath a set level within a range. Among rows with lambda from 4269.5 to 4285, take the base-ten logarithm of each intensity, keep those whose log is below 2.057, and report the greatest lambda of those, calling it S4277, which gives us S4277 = 4284.79 angstroms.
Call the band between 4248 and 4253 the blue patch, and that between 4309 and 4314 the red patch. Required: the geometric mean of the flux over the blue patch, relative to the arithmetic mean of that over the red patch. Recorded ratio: 0.86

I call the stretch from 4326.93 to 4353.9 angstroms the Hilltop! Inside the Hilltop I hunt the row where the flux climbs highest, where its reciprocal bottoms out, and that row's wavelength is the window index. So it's 4339.40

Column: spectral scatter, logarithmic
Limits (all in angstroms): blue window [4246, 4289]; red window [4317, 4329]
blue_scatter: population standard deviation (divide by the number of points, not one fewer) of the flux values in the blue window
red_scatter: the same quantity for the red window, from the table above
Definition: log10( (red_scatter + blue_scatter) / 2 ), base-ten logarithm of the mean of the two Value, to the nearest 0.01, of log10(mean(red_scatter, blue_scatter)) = 0.75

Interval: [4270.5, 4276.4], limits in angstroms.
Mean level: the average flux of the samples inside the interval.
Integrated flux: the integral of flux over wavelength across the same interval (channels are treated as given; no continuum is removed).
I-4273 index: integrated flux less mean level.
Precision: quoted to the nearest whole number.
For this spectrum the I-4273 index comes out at 492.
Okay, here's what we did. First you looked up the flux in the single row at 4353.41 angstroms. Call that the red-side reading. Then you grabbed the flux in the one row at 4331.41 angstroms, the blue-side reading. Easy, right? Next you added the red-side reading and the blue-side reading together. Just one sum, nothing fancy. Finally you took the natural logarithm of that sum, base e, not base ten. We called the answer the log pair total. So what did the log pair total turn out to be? 5.63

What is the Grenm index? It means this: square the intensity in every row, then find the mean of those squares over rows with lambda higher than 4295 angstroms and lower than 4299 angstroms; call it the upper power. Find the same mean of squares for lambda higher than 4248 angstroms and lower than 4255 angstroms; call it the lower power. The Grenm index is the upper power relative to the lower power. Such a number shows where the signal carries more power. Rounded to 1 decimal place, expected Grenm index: 1.3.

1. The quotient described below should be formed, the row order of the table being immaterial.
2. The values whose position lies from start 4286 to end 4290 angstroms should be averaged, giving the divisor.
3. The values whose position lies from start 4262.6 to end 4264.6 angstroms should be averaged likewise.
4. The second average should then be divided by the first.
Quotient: 0.92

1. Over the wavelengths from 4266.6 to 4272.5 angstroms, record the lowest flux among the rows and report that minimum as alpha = 95.4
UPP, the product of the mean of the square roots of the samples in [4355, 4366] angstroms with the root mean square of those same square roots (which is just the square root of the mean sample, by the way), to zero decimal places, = 162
